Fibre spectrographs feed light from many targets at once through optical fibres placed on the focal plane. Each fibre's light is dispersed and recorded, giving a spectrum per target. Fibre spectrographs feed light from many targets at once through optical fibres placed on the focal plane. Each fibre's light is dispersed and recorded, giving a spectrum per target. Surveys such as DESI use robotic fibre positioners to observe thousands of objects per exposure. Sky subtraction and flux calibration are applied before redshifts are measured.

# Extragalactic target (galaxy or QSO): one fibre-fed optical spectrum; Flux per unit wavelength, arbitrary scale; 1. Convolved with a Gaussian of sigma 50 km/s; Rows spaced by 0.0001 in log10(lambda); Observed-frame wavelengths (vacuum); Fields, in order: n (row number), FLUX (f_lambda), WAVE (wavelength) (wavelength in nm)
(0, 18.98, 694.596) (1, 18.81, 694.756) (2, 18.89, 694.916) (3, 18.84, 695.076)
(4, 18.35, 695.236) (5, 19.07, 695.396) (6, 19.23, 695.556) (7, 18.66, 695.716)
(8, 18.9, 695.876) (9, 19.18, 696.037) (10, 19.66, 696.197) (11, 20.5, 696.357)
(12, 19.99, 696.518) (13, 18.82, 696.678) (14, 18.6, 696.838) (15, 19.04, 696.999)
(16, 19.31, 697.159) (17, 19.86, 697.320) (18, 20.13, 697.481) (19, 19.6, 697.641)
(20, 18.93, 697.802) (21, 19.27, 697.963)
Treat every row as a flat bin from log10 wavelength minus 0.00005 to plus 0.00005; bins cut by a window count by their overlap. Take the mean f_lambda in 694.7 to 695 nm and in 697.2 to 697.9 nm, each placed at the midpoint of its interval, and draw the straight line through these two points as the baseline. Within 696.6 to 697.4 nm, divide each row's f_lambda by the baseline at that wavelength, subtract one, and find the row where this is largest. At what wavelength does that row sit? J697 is 697.320 nm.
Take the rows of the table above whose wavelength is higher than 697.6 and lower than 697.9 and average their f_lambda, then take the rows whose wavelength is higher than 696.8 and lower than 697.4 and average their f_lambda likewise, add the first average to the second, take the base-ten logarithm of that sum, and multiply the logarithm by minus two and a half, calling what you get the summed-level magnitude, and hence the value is -3.96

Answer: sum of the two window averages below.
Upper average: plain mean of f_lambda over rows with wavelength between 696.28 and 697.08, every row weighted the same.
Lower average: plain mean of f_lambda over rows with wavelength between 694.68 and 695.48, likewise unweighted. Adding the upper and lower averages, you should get 38.2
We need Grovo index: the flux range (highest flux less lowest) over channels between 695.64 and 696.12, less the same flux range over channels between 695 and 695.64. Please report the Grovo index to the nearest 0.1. -0.4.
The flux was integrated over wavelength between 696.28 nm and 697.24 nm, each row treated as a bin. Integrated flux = 19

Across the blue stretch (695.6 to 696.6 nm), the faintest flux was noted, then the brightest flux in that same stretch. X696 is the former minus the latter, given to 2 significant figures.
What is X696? -1.8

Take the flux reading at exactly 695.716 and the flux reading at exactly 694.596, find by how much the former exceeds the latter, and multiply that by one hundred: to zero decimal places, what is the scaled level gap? -32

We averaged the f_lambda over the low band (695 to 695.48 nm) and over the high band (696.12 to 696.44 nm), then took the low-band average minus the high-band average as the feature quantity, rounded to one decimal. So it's -1.3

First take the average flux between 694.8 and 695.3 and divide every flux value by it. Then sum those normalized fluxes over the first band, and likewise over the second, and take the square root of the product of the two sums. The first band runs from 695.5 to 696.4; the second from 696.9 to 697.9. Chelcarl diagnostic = 6.2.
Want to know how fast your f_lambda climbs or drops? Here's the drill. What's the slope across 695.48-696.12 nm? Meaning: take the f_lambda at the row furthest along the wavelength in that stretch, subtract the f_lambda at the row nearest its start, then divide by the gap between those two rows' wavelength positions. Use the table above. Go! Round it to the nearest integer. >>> 0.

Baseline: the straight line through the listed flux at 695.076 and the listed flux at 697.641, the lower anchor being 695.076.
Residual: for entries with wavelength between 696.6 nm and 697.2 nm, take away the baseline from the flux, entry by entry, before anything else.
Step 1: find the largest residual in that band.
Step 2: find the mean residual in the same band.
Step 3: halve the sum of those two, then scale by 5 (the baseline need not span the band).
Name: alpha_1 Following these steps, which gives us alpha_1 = -1.5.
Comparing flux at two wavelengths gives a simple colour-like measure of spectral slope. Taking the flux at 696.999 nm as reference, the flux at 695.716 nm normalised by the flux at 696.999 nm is 0.98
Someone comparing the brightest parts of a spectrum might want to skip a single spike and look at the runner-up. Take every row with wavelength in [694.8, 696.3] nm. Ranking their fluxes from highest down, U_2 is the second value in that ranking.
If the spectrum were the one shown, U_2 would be 19.23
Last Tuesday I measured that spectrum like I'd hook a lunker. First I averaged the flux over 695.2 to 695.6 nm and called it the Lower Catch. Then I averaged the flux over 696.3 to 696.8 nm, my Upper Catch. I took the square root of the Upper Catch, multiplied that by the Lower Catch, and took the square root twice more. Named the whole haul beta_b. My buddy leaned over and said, 3.03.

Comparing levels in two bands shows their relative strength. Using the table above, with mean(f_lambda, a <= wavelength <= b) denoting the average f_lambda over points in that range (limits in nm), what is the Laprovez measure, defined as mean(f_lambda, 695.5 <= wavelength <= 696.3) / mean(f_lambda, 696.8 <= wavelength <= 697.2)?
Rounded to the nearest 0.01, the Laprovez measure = 1.01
